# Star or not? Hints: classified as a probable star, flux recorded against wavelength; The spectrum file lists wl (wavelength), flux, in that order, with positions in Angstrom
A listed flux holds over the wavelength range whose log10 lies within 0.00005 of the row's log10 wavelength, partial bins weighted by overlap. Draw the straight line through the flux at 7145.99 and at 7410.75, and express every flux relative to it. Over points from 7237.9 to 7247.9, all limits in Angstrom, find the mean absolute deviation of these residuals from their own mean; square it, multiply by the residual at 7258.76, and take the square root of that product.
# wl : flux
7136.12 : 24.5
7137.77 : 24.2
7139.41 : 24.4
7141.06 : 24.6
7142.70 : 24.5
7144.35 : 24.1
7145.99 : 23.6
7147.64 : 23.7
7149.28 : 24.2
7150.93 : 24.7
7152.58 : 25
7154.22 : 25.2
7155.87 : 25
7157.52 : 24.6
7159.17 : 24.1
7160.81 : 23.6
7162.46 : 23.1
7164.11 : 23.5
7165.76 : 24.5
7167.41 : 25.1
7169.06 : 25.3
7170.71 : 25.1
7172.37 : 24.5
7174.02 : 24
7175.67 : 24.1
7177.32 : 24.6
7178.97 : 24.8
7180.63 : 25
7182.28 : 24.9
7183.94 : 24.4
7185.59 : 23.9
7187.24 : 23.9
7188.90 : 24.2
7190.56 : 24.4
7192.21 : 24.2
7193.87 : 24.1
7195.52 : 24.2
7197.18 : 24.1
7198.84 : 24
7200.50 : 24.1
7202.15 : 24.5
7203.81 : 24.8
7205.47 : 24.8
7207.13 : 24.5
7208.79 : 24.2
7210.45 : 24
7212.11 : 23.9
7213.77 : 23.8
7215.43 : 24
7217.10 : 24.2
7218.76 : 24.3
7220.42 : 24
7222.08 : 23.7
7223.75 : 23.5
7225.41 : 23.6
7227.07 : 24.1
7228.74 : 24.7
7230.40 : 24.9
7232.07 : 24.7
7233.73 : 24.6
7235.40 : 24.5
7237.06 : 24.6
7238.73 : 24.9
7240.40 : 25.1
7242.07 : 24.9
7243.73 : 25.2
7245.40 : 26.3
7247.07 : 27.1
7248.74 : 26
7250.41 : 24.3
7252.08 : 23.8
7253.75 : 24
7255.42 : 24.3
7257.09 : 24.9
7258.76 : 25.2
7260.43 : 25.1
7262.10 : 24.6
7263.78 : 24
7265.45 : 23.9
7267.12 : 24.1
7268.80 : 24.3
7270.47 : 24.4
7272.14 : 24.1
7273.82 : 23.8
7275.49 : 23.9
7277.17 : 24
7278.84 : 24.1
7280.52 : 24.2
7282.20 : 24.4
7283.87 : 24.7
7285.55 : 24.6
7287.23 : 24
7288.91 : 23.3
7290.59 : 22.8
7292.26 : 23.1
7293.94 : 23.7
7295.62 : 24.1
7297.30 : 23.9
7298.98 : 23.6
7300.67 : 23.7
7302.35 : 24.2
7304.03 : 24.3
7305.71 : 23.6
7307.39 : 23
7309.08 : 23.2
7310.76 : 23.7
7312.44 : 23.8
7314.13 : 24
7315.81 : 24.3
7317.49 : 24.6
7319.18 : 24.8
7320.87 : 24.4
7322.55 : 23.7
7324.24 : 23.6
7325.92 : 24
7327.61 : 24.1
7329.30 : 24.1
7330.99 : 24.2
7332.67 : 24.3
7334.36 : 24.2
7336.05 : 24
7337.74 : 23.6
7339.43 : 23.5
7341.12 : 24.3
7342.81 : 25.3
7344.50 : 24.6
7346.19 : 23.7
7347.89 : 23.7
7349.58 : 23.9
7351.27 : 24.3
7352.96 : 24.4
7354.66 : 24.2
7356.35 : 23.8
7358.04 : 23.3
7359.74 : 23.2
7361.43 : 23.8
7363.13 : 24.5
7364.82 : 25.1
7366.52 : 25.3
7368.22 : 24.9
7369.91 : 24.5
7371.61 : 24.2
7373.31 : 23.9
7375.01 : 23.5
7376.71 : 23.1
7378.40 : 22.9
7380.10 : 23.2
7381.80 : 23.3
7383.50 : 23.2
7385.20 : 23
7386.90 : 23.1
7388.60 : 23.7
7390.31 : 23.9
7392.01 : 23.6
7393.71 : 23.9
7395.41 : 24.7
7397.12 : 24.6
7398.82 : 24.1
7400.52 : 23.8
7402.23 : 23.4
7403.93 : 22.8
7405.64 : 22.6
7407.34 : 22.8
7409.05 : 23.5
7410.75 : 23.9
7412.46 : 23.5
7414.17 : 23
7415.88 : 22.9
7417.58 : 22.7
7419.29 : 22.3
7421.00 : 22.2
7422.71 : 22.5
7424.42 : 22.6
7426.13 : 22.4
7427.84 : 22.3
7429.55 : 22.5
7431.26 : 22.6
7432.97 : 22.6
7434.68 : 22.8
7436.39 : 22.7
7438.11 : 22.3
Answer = 0.90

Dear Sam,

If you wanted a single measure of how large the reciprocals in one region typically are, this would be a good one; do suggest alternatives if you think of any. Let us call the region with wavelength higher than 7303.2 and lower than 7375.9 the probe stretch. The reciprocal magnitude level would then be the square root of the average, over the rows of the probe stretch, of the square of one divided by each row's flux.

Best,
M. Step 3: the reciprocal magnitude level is 0.0416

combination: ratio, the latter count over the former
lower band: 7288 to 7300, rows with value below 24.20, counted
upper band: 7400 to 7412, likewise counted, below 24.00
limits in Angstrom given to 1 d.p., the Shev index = 1.0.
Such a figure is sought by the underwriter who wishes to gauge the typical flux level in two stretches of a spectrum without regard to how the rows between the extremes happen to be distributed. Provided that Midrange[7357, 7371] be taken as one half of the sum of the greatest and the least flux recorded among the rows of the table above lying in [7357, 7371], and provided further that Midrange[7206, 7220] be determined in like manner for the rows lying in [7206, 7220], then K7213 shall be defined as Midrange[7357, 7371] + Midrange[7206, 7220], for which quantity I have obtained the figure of 48.4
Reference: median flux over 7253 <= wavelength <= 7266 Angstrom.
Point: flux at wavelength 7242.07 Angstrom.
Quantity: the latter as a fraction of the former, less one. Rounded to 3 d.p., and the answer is 0.018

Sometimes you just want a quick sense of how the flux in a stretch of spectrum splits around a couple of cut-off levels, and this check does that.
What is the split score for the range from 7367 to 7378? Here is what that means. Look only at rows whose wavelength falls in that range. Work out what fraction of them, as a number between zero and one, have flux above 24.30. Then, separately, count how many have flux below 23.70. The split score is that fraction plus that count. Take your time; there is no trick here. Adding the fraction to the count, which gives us 2.3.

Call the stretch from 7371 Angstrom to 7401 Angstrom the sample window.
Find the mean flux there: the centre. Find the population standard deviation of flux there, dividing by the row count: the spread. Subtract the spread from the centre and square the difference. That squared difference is 535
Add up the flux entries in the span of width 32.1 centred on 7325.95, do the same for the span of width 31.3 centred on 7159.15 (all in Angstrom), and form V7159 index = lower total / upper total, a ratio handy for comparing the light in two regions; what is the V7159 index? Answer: 1.012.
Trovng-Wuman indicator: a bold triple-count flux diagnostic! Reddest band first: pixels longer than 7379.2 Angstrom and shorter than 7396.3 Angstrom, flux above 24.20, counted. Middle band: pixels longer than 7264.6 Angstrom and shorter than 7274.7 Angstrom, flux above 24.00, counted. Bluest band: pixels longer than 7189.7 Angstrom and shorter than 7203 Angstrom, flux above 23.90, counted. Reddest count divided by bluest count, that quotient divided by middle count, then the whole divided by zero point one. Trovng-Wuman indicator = 0.3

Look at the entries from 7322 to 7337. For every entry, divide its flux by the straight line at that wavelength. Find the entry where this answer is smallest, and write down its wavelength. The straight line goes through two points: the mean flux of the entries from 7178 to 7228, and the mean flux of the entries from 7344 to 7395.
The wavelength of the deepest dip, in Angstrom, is 7324.24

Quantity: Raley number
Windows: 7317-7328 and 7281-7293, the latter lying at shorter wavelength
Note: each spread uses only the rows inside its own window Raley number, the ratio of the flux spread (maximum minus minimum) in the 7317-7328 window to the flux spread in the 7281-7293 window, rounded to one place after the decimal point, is 0.6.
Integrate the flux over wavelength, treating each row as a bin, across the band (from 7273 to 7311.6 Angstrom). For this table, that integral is 920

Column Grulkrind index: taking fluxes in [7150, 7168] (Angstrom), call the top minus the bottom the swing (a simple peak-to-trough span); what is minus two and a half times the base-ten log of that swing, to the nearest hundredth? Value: -0.81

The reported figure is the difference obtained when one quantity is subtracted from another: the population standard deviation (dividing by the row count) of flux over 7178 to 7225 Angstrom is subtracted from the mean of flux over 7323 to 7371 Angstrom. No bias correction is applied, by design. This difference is 23.8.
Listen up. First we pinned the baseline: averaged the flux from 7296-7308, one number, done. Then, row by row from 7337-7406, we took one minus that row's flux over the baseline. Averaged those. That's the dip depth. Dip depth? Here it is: -0.004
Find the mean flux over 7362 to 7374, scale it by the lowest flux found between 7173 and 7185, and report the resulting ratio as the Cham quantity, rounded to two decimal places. 1.03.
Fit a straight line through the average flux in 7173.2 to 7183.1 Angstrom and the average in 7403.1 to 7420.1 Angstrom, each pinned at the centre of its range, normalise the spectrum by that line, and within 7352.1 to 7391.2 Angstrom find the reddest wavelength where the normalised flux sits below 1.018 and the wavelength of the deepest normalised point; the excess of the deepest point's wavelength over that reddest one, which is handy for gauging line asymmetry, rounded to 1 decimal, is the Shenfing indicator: -8.5 Angstrom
